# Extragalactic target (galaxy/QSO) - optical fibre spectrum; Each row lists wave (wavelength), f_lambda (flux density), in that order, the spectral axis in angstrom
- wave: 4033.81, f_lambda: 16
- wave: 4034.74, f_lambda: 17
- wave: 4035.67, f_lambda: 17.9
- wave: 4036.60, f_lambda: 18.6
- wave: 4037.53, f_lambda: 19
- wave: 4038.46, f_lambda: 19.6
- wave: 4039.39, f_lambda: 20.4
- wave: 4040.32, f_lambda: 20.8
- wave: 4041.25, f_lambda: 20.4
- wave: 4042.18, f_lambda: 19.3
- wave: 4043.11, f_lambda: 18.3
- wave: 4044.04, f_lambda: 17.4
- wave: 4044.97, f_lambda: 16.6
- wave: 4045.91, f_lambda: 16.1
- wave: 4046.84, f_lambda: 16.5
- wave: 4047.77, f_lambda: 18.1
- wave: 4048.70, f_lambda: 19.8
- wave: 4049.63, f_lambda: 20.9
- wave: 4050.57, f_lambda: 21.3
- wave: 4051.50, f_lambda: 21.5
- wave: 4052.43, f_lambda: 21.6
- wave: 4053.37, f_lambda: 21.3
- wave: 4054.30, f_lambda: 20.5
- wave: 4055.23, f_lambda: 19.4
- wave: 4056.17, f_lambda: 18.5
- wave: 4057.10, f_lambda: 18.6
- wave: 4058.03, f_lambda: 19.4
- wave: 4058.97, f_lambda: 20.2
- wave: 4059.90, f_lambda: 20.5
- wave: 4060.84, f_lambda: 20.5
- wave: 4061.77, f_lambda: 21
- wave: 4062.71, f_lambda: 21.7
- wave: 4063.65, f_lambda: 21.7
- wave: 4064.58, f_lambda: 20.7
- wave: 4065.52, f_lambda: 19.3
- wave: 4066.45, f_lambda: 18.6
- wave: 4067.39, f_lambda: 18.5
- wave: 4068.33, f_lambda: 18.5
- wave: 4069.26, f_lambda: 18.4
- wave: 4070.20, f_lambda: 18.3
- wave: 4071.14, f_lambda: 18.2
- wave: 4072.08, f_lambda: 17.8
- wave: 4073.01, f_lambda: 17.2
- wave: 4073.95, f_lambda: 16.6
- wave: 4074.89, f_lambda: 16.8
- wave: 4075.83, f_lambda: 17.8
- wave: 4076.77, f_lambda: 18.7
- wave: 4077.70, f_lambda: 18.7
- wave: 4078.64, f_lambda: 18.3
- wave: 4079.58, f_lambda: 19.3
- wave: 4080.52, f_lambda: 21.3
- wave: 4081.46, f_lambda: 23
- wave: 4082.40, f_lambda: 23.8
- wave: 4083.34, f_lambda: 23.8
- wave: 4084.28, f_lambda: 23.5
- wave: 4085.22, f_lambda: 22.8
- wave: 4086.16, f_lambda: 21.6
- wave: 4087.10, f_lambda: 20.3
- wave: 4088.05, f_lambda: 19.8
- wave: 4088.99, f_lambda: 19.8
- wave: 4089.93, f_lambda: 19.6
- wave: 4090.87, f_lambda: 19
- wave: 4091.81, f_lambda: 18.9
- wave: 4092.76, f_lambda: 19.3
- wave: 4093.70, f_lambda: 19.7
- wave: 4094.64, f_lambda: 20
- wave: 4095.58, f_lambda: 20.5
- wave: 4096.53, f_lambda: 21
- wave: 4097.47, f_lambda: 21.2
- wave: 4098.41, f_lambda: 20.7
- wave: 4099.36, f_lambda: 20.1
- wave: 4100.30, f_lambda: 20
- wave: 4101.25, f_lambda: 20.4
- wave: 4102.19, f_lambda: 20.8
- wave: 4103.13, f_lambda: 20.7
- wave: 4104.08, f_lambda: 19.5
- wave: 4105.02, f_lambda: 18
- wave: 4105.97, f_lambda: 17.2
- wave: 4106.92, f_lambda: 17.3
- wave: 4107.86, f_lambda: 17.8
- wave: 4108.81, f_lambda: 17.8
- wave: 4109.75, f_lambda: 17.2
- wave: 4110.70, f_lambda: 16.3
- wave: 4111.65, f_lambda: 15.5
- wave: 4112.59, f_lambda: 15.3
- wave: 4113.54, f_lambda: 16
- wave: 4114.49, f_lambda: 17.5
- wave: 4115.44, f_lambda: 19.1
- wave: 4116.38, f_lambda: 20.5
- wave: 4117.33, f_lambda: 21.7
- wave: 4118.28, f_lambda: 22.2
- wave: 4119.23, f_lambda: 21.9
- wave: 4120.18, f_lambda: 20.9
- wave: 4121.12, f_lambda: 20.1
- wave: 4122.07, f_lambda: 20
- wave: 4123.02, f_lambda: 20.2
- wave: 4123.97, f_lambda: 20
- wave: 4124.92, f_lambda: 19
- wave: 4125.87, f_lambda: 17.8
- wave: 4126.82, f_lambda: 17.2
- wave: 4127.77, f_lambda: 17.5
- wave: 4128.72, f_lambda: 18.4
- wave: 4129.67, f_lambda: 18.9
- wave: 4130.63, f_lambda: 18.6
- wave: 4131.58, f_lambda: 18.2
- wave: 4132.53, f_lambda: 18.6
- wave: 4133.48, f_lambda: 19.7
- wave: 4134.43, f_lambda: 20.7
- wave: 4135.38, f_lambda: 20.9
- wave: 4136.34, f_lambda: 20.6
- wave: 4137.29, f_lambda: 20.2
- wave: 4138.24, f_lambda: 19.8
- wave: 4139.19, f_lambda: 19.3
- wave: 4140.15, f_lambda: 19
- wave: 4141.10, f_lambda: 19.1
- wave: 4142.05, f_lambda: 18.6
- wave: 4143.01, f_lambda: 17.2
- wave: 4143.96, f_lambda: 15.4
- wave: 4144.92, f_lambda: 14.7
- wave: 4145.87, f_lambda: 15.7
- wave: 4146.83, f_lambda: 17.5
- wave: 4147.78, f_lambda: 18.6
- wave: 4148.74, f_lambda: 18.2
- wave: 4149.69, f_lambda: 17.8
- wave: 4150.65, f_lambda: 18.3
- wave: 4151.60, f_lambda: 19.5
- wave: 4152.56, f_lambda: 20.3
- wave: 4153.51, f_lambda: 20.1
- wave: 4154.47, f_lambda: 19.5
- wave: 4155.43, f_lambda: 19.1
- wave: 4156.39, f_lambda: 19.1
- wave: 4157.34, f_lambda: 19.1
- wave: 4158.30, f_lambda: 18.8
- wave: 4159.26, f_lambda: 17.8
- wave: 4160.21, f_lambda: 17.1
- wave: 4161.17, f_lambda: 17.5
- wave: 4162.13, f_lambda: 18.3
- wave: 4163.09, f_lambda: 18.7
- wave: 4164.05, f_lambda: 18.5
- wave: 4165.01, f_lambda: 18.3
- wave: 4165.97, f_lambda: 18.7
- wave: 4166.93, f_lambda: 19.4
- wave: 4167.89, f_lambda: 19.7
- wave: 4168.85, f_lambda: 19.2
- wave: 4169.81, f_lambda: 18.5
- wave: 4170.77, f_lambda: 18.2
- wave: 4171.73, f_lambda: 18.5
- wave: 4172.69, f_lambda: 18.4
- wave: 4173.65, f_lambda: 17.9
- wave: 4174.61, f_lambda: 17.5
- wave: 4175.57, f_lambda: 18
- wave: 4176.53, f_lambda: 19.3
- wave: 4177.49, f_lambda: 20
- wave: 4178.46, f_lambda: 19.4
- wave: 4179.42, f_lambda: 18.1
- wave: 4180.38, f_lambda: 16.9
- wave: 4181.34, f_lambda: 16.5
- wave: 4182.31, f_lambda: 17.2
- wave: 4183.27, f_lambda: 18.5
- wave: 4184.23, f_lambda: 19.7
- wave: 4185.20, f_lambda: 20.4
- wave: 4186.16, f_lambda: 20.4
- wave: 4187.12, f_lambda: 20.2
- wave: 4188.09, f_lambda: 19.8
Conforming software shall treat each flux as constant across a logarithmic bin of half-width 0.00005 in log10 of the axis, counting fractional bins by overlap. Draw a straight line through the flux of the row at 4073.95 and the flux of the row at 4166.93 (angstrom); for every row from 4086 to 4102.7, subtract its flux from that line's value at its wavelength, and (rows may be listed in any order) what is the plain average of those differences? -2.9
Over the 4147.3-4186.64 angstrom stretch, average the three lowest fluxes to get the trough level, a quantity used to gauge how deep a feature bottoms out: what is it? 16.8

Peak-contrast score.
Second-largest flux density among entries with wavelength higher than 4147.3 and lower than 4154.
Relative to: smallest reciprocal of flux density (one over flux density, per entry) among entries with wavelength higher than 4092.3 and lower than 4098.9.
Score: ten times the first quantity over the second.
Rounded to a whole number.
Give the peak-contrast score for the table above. 4261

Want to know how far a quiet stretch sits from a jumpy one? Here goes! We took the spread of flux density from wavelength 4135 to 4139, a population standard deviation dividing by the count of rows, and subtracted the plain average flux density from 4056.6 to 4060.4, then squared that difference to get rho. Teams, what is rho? 371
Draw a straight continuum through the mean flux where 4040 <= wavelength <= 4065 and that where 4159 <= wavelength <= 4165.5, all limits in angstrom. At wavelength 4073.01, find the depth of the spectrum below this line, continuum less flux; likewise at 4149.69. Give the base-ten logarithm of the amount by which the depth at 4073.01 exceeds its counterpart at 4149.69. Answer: 0.25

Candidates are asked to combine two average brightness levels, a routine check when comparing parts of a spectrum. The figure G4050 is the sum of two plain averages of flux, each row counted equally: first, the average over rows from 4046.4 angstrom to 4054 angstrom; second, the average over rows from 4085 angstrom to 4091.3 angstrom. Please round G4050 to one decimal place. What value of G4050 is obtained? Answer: 40.5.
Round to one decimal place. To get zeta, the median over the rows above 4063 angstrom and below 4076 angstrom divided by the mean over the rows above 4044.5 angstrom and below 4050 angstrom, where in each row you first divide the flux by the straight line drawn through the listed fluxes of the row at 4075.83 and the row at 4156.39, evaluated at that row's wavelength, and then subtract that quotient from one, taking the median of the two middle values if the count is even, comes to 1.0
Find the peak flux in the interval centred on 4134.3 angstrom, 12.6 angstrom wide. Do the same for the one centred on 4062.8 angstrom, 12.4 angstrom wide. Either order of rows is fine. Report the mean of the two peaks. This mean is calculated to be 21.3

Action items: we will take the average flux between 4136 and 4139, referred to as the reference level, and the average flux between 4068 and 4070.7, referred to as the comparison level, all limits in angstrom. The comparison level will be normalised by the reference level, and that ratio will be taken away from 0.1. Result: -0.81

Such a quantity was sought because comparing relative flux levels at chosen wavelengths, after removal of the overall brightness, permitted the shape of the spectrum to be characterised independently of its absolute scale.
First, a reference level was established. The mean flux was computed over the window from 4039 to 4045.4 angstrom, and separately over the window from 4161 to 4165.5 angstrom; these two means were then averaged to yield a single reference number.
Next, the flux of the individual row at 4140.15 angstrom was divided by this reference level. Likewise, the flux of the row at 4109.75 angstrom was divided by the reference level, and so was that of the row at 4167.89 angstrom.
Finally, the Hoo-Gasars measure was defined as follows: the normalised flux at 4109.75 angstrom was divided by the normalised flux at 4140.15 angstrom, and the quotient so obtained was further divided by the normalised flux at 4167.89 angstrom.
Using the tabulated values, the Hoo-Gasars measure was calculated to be 0.86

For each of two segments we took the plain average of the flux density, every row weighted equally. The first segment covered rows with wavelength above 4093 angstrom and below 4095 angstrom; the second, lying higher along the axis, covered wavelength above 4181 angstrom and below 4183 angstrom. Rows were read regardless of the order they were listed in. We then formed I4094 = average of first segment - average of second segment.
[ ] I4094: 3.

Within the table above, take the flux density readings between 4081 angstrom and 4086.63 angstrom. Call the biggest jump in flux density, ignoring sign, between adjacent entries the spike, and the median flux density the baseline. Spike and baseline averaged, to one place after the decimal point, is 12.2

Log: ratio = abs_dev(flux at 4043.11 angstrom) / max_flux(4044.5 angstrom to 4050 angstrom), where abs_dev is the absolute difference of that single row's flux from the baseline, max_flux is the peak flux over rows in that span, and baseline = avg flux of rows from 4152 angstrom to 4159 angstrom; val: 0.05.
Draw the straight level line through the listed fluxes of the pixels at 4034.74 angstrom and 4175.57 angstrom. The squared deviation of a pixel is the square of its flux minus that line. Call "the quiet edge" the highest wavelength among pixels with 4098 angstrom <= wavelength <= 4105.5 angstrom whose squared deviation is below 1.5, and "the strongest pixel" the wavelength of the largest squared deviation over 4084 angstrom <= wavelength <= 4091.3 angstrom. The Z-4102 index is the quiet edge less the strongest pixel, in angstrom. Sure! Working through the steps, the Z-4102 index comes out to 20.7 angstrom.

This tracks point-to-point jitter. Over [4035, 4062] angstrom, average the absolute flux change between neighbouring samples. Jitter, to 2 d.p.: 0.67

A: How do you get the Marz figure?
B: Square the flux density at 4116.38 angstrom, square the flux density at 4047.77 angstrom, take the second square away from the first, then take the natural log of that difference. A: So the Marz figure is 4.53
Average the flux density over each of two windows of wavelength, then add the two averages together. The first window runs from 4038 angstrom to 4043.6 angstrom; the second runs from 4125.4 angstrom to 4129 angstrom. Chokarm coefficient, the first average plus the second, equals 37.5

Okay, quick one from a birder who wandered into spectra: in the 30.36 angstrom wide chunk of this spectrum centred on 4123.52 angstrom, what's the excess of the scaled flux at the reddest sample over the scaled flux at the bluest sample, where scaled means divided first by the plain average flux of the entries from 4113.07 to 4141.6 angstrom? 0.103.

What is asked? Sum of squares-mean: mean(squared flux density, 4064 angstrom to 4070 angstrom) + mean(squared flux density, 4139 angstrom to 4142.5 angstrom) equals 723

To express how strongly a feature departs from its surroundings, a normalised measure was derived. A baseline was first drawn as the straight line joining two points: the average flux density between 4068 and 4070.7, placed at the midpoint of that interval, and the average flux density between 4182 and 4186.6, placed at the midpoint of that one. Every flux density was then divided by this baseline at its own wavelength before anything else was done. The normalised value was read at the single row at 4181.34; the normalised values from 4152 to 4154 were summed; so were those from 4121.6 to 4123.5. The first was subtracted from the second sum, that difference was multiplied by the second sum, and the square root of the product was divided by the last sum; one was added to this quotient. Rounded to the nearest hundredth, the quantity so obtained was 1.77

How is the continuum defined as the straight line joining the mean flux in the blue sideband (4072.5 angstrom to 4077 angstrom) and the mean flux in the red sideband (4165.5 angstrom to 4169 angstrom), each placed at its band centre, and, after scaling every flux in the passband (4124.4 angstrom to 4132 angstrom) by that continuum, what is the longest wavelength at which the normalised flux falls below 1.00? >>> 4131.58 angstrom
